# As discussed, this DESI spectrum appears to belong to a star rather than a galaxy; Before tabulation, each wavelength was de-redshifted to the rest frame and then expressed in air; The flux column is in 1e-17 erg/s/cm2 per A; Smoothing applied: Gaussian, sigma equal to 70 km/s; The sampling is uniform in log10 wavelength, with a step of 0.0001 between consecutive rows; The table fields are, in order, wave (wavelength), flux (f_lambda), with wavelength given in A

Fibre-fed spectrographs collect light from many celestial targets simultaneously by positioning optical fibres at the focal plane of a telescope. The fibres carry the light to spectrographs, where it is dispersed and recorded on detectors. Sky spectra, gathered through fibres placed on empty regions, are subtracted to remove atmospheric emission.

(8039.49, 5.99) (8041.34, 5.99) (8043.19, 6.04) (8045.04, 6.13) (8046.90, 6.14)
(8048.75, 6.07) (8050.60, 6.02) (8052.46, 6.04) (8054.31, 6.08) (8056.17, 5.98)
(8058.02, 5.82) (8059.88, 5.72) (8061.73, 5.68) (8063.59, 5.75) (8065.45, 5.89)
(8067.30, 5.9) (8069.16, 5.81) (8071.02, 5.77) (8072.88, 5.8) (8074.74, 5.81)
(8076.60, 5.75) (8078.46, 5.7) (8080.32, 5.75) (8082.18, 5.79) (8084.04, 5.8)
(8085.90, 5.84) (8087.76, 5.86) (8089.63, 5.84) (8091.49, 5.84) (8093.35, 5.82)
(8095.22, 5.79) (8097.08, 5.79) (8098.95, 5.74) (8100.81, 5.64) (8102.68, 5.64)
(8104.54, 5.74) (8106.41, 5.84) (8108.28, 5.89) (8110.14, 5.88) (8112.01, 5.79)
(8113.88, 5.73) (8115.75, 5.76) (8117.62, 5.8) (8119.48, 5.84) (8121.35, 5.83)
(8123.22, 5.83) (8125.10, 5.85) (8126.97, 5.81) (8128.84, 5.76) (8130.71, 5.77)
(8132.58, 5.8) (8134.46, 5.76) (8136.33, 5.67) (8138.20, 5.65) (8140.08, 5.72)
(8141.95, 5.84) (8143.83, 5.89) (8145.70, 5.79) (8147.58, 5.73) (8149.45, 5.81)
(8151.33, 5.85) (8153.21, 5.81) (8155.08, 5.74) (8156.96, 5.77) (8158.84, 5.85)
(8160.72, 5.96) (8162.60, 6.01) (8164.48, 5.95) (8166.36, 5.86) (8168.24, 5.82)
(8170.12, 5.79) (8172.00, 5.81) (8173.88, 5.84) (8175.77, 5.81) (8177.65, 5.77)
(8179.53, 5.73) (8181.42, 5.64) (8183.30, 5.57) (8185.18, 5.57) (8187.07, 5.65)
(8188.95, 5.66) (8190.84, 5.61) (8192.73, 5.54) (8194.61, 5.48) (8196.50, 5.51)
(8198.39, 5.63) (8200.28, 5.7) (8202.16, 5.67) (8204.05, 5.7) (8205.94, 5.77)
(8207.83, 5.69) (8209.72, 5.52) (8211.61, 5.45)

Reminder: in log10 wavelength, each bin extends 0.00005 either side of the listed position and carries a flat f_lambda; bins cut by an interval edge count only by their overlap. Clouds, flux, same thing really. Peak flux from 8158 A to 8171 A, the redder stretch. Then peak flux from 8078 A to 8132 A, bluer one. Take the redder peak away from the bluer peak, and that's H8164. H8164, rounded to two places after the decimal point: -0.12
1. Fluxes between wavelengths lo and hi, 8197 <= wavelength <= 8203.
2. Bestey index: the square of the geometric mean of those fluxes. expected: 32.1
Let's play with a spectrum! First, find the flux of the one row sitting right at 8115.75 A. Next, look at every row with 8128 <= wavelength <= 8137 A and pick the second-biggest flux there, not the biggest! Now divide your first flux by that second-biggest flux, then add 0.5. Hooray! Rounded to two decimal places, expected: 1.50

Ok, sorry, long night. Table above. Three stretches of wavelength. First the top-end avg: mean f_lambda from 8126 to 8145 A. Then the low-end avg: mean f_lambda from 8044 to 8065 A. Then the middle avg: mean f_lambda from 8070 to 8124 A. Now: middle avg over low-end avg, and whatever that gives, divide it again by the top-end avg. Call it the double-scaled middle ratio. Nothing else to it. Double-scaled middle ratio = 0.169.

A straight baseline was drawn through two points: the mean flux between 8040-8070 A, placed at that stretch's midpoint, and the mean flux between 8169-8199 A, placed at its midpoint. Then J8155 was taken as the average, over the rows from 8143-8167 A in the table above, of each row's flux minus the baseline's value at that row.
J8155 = 0.12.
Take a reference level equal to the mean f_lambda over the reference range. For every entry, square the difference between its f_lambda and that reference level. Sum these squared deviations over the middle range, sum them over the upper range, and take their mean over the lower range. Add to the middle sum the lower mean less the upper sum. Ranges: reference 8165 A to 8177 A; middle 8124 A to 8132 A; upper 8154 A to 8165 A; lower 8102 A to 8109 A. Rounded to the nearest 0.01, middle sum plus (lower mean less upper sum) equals -0.06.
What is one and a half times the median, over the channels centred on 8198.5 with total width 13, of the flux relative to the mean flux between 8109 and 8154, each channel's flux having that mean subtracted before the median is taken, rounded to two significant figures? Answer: -0.24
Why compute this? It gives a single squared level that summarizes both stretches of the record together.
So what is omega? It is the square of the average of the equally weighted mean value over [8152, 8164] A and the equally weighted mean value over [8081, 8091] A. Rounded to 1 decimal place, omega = 34.1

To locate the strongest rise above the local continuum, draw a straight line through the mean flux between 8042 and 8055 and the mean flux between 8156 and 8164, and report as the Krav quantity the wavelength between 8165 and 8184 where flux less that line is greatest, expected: 8166.36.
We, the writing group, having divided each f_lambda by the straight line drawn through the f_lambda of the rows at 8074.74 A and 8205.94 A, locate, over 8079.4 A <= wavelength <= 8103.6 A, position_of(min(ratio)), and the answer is 8100.81 A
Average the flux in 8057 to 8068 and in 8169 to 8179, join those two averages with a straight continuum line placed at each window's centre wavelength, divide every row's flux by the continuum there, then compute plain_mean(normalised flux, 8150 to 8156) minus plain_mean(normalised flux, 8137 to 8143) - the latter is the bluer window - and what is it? 0.01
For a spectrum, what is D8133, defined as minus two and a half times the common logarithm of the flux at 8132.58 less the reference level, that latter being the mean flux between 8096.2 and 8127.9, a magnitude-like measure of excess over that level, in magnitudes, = 4.8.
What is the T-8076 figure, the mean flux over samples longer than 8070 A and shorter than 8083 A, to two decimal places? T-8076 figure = 5.77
